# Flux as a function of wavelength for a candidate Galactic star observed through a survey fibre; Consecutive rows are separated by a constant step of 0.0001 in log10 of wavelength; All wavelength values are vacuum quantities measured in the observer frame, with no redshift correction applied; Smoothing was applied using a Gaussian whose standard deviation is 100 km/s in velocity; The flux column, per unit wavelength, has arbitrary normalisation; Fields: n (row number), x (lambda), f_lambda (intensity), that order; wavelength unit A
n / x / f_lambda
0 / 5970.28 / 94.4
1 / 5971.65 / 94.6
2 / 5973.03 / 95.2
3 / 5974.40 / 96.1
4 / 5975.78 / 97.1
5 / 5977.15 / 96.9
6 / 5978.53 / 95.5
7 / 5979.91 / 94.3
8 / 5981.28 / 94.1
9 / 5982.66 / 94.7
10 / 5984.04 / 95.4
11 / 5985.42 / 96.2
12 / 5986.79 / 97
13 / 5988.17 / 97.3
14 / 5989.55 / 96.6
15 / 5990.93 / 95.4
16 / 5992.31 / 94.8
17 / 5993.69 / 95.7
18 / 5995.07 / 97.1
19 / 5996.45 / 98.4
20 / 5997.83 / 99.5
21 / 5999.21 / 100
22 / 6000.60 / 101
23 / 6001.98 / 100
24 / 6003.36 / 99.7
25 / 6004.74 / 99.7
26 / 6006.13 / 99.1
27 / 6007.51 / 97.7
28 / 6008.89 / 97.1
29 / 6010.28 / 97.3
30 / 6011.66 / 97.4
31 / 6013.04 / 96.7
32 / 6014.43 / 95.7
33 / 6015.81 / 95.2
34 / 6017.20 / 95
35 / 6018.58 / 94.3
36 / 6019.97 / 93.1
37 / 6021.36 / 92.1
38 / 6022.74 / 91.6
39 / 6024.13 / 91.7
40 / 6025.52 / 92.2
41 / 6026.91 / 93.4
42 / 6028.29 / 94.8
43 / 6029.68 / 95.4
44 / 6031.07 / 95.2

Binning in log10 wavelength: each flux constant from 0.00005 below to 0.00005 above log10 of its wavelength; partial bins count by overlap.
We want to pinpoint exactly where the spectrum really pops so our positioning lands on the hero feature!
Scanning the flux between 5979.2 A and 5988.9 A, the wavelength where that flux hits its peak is 5988.17 A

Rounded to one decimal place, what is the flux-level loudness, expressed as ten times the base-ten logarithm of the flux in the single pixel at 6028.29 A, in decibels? 19.8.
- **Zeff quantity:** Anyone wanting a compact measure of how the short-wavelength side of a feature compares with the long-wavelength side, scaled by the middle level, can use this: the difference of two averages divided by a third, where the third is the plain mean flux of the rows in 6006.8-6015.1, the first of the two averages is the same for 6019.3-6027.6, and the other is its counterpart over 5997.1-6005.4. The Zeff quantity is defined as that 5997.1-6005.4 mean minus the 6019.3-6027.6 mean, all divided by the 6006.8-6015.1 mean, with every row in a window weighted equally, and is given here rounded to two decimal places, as 0.08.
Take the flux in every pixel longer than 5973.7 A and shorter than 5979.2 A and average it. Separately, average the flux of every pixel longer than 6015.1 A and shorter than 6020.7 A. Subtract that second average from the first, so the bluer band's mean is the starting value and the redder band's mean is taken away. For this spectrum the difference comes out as 2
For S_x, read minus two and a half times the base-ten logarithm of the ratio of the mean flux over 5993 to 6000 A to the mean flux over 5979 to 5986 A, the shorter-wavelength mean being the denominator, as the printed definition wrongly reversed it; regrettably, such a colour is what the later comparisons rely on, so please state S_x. -0.036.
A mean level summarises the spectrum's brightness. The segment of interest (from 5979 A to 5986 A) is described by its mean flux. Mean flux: 94.9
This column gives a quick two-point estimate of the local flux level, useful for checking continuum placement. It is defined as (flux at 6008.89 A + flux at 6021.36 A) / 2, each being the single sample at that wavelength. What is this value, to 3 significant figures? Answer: 94.6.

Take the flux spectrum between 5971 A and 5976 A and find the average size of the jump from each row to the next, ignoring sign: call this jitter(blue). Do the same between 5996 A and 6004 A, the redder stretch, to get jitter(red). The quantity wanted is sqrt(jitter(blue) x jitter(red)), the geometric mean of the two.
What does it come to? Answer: 0.81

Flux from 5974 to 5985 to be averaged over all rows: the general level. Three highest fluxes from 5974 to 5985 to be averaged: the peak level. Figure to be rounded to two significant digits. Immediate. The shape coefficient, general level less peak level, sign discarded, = 1.2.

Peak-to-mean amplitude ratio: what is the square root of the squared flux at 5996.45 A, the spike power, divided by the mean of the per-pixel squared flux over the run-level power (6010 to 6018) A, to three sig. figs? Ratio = 1.02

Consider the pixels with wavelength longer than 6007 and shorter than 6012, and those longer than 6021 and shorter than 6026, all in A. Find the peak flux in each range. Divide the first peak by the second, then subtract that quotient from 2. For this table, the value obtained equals 0.940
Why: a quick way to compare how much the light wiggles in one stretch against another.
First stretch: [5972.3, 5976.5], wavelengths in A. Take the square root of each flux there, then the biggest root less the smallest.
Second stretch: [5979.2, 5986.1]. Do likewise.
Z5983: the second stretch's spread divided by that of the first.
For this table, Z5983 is 1.1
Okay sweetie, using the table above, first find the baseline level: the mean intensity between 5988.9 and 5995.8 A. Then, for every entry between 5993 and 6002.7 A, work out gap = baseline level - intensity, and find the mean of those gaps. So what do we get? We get -2.9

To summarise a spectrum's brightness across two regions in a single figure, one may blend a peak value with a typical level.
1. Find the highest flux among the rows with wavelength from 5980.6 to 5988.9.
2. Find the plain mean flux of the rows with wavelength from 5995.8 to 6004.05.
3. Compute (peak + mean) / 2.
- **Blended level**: 98.5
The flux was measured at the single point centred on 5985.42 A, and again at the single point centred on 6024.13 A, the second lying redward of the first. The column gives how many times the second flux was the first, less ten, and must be -9.05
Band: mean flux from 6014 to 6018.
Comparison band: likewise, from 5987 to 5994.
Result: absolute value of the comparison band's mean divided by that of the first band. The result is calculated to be 1.01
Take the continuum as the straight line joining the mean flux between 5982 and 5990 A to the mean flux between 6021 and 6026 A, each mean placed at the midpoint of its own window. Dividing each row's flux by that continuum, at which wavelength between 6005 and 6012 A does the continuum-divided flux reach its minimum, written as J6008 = 6008.89 A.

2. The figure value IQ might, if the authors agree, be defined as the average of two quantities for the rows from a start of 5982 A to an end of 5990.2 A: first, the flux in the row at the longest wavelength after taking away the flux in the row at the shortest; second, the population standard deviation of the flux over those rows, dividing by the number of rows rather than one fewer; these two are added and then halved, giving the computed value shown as 1.4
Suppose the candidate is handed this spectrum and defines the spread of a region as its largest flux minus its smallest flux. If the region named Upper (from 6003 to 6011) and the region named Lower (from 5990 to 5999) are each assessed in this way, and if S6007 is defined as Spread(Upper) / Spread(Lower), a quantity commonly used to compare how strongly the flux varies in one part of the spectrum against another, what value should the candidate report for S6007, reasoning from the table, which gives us 0.55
